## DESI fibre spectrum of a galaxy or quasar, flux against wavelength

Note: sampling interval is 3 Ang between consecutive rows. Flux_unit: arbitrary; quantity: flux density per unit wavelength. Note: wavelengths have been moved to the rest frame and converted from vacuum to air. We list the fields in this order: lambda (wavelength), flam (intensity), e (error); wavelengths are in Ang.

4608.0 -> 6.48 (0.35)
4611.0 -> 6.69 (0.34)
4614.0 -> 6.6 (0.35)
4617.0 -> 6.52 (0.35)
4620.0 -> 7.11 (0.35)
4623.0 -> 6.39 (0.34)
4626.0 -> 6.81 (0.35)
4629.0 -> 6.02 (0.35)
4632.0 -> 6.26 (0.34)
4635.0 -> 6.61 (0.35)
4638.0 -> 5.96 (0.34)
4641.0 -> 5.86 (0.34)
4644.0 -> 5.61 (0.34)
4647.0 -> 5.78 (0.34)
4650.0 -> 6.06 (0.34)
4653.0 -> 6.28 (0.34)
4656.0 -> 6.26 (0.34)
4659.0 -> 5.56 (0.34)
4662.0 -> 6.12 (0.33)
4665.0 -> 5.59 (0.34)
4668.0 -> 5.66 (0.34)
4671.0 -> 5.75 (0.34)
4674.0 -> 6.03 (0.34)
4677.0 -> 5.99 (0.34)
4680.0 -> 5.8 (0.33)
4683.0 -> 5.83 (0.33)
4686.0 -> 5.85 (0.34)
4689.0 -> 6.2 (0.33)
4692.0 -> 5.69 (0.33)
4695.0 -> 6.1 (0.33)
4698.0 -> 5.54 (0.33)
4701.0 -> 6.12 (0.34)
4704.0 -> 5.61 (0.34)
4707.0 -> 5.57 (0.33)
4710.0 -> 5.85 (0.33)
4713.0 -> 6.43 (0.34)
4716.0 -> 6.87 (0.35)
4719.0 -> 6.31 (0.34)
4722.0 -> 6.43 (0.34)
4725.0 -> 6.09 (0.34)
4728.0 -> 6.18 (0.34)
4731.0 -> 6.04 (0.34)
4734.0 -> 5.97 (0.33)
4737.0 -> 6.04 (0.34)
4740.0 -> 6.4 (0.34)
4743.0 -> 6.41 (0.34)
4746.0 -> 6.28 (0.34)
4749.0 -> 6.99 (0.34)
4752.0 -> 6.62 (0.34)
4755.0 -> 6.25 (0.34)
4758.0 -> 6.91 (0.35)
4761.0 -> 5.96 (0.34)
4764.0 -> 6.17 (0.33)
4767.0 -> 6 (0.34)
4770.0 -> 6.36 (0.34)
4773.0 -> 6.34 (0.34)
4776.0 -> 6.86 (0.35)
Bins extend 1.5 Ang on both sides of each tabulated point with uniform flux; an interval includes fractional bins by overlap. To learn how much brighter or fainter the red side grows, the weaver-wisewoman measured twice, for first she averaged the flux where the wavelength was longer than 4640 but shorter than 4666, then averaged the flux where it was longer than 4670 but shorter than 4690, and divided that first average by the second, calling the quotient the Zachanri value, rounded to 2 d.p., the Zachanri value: 1.00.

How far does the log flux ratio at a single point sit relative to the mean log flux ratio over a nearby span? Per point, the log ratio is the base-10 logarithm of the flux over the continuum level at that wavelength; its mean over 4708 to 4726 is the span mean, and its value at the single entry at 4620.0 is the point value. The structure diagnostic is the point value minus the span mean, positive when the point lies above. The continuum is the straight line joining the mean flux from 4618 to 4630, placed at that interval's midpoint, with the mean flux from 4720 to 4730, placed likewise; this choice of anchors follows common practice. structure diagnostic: 0.028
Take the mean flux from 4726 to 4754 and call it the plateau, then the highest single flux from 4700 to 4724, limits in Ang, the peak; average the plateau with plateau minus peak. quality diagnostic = 2.9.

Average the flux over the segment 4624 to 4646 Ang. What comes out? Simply 6.16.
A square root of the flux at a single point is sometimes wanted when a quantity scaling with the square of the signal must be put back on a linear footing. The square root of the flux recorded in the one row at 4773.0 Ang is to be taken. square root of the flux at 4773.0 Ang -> 2.52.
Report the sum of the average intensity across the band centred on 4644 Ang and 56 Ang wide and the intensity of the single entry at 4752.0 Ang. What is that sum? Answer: 12.7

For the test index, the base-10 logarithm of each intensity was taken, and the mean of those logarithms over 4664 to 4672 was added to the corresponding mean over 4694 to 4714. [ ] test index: 1.52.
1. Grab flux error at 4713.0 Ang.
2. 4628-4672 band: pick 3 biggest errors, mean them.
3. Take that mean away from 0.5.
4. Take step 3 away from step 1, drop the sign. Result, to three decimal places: 0.187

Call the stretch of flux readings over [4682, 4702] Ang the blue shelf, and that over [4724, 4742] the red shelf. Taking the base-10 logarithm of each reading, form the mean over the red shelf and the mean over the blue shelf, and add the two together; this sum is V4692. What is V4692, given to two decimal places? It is 1.56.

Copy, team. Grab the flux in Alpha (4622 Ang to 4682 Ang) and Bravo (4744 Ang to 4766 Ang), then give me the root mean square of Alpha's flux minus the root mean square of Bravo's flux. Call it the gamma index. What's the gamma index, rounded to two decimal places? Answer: -0.44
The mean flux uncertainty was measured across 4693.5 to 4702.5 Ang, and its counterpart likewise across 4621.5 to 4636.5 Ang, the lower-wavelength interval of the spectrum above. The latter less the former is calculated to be 0.013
